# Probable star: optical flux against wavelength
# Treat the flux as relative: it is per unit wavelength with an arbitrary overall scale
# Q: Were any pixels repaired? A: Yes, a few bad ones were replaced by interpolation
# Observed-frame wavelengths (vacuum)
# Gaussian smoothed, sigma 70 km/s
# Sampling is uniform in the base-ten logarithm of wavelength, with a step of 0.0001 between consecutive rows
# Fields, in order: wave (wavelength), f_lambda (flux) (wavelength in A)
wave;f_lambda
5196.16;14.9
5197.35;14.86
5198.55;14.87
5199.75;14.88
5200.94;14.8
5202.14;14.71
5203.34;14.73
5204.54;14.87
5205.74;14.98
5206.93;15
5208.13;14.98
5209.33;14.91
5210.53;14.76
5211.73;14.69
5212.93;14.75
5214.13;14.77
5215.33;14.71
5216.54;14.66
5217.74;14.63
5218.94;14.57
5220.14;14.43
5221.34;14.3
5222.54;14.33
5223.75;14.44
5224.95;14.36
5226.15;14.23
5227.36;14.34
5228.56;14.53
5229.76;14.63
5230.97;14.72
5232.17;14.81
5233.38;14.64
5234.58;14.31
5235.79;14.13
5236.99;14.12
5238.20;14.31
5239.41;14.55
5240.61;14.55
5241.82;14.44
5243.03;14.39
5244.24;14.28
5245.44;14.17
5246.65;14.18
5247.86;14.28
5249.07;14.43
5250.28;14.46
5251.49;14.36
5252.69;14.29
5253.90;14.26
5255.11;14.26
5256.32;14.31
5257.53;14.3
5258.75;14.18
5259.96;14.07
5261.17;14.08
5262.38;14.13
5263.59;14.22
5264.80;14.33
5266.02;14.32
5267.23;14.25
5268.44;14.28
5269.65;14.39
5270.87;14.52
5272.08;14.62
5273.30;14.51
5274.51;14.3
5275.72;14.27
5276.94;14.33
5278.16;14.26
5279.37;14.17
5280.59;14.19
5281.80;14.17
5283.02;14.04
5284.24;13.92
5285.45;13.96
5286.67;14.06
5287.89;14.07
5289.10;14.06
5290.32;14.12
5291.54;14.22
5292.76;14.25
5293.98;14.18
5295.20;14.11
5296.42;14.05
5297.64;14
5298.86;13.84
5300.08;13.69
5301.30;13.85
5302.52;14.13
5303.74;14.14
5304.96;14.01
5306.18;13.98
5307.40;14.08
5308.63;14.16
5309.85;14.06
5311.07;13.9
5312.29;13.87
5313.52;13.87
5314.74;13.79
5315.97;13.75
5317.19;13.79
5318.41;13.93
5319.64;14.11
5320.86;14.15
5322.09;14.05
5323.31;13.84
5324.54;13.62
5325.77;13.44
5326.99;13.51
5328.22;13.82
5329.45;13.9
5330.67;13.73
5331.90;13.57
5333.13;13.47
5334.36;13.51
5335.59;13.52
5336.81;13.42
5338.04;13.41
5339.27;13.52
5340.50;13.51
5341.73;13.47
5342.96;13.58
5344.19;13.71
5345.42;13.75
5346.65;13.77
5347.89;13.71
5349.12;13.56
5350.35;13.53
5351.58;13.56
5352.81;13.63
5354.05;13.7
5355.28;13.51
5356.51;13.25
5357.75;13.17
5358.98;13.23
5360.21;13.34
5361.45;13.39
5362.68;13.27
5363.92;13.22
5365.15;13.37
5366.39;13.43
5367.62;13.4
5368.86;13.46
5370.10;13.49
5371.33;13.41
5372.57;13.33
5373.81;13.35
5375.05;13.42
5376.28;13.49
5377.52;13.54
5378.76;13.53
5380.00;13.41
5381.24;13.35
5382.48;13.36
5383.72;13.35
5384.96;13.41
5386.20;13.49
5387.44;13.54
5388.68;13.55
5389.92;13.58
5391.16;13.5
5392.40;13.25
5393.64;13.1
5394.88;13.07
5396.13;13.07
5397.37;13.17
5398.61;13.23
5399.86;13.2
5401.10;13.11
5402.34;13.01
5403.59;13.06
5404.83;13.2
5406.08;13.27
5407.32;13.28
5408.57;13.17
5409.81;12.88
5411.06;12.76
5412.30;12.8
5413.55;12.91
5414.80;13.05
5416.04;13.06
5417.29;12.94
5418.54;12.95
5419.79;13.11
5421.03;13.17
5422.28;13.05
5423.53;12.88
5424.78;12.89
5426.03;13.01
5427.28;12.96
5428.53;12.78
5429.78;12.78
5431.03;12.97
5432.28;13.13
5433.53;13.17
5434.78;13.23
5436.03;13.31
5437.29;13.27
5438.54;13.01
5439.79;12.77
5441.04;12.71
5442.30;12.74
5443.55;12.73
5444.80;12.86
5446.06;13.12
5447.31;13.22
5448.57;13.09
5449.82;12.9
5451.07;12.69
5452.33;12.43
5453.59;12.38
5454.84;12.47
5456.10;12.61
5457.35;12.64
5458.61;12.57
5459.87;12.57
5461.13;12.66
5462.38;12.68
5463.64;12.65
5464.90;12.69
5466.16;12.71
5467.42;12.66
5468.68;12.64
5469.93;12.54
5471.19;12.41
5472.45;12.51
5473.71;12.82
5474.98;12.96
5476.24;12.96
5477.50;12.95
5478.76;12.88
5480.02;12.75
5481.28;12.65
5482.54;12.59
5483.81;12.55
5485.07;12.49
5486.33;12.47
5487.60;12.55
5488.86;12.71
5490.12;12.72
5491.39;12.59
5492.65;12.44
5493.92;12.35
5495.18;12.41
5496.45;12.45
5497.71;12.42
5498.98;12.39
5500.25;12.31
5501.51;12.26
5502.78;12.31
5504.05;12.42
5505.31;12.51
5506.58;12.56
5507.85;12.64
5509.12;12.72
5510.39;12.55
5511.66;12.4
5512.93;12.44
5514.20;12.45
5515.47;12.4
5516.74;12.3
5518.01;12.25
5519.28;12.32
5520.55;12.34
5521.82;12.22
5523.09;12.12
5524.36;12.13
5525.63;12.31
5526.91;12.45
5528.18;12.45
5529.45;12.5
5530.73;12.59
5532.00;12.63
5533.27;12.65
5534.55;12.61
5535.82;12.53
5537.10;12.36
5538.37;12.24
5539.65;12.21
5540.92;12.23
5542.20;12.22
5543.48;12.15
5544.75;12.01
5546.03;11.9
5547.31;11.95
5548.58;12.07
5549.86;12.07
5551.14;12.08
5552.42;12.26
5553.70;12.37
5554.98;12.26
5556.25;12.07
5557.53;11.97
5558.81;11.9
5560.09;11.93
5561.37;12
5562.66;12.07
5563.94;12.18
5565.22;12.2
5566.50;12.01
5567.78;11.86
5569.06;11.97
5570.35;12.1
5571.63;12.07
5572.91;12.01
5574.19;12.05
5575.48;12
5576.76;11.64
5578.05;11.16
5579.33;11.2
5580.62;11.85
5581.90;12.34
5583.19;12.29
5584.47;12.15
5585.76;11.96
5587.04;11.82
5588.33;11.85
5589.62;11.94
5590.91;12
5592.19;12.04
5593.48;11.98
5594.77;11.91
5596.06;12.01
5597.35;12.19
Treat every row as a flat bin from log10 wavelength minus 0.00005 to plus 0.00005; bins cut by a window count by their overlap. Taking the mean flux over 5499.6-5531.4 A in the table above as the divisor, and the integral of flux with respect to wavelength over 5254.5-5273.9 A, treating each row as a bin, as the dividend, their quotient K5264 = 22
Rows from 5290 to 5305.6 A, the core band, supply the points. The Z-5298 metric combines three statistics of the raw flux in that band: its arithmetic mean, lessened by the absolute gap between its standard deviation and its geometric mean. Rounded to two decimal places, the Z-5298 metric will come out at 0.16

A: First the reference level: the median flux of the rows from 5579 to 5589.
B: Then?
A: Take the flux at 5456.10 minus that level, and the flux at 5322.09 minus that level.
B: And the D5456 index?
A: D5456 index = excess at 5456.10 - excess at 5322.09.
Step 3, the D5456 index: -1.4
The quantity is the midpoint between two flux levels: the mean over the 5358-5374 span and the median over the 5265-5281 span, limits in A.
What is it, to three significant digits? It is 13.8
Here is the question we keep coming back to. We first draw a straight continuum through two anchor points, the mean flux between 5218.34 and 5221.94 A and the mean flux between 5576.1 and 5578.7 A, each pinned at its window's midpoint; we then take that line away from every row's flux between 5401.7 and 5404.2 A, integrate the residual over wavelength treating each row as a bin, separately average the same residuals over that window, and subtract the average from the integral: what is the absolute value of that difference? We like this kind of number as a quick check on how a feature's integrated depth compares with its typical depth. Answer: 0.2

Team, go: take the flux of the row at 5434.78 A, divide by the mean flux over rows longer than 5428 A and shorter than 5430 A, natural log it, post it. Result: 0.035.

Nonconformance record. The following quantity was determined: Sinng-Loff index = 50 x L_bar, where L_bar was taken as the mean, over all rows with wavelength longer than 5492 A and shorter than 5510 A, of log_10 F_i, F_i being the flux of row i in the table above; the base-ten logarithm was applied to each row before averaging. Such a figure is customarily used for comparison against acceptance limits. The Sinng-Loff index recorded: 54.7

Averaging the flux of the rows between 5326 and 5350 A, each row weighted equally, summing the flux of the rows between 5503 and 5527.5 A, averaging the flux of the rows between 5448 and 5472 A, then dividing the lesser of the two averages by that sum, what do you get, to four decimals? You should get 0.0536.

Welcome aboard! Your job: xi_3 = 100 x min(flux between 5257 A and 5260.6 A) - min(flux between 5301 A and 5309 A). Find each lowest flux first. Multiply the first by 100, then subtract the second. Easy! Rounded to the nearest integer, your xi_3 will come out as 1393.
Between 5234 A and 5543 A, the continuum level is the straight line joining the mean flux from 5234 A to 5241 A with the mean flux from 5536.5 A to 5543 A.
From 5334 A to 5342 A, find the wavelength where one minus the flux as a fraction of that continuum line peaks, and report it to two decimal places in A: 5338.04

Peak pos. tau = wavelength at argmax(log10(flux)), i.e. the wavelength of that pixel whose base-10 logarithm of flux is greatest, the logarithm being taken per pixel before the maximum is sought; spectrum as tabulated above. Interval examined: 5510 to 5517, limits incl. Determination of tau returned 5510.39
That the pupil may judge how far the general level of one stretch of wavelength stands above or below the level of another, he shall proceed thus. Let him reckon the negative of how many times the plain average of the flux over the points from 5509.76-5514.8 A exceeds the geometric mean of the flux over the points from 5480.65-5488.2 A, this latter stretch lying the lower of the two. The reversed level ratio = -0.99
